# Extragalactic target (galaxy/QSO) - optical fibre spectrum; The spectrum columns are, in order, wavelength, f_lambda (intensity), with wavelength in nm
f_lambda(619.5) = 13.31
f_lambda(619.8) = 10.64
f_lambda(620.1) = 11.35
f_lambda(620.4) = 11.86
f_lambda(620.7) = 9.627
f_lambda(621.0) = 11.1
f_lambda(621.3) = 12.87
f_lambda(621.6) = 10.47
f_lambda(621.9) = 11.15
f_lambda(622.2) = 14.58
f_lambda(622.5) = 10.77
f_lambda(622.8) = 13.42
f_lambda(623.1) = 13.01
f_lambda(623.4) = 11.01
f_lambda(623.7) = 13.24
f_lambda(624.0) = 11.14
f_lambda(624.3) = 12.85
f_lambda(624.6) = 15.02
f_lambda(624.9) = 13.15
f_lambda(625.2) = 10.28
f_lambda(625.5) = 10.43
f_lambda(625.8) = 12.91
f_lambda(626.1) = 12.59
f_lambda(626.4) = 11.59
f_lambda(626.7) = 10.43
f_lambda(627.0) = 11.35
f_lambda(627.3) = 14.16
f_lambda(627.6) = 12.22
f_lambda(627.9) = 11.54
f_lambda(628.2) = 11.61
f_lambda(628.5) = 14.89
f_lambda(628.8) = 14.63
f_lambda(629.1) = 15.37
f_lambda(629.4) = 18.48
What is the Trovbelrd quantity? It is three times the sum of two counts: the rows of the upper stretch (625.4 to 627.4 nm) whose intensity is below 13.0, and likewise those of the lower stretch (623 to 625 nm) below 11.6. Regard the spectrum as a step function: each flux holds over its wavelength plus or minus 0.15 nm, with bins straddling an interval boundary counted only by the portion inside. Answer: 24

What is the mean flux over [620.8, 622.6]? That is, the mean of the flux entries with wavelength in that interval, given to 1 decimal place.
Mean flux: 11.8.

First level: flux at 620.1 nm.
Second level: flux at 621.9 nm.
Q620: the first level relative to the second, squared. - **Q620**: 1.0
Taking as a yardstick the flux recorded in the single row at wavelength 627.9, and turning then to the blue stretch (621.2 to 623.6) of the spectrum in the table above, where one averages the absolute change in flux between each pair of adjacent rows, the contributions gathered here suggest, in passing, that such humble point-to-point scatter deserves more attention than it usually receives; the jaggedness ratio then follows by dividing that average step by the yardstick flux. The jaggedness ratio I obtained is 0.190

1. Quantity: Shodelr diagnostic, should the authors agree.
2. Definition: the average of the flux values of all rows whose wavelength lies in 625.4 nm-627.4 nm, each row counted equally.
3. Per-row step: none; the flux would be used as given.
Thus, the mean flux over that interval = 11.9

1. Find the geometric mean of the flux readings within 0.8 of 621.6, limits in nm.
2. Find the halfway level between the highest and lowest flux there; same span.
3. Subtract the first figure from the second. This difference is 0.58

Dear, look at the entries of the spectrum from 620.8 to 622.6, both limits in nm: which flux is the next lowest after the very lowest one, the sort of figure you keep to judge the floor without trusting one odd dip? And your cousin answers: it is 10.77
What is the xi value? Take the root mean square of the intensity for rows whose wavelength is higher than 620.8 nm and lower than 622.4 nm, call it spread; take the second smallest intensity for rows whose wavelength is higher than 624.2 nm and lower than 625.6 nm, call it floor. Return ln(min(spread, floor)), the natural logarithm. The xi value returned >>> 2.34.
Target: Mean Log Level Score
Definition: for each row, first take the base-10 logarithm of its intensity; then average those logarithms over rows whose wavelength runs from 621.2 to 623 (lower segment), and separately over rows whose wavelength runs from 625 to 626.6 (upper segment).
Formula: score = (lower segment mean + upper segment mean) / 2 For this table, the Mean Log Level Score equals 1.07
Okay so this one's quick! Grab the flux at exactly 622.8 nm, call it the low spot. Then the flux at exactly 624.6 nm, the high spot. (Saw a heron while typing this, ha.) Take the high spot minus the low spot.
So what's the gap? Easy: 2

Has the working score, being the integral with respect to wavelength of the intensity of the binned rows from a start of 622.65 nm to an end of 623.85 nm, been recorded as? 15.2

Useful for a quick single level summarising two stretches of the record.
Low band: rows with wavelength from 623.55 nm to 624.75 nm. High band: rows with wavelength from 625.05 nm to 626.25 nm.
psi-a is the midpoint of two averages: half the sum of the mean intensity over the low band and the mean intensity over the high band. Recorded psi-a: 12.3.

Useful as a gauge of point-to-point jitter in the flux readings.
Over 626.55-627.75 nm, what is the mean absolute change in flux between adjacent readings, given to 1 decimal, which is 1.9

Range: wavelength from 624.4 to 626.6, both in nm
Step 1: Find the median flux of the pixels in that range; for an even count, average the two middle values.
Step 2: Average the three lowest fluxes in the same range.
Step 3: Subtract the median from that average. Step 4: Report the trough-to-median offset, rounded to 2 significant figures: -1.8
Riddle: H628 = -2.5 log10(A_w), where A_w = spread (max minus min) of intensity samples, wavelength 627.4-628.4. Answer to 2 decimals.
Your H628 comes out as 0.42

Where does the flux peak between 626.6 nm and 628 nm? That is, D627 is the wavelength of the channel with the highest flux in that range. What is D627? 627.3 nm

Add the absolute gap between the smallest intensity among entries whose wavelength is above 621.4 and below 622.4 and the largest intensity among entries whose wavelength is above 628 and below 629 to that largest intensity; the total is 19.3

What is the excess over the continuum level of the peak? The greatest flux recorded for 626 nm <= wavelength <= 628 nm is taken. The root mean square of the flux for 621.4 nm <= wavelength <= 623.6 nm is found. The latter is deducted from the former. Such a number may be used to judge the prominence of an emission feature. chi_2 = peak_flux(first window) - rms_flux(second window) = 2.0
